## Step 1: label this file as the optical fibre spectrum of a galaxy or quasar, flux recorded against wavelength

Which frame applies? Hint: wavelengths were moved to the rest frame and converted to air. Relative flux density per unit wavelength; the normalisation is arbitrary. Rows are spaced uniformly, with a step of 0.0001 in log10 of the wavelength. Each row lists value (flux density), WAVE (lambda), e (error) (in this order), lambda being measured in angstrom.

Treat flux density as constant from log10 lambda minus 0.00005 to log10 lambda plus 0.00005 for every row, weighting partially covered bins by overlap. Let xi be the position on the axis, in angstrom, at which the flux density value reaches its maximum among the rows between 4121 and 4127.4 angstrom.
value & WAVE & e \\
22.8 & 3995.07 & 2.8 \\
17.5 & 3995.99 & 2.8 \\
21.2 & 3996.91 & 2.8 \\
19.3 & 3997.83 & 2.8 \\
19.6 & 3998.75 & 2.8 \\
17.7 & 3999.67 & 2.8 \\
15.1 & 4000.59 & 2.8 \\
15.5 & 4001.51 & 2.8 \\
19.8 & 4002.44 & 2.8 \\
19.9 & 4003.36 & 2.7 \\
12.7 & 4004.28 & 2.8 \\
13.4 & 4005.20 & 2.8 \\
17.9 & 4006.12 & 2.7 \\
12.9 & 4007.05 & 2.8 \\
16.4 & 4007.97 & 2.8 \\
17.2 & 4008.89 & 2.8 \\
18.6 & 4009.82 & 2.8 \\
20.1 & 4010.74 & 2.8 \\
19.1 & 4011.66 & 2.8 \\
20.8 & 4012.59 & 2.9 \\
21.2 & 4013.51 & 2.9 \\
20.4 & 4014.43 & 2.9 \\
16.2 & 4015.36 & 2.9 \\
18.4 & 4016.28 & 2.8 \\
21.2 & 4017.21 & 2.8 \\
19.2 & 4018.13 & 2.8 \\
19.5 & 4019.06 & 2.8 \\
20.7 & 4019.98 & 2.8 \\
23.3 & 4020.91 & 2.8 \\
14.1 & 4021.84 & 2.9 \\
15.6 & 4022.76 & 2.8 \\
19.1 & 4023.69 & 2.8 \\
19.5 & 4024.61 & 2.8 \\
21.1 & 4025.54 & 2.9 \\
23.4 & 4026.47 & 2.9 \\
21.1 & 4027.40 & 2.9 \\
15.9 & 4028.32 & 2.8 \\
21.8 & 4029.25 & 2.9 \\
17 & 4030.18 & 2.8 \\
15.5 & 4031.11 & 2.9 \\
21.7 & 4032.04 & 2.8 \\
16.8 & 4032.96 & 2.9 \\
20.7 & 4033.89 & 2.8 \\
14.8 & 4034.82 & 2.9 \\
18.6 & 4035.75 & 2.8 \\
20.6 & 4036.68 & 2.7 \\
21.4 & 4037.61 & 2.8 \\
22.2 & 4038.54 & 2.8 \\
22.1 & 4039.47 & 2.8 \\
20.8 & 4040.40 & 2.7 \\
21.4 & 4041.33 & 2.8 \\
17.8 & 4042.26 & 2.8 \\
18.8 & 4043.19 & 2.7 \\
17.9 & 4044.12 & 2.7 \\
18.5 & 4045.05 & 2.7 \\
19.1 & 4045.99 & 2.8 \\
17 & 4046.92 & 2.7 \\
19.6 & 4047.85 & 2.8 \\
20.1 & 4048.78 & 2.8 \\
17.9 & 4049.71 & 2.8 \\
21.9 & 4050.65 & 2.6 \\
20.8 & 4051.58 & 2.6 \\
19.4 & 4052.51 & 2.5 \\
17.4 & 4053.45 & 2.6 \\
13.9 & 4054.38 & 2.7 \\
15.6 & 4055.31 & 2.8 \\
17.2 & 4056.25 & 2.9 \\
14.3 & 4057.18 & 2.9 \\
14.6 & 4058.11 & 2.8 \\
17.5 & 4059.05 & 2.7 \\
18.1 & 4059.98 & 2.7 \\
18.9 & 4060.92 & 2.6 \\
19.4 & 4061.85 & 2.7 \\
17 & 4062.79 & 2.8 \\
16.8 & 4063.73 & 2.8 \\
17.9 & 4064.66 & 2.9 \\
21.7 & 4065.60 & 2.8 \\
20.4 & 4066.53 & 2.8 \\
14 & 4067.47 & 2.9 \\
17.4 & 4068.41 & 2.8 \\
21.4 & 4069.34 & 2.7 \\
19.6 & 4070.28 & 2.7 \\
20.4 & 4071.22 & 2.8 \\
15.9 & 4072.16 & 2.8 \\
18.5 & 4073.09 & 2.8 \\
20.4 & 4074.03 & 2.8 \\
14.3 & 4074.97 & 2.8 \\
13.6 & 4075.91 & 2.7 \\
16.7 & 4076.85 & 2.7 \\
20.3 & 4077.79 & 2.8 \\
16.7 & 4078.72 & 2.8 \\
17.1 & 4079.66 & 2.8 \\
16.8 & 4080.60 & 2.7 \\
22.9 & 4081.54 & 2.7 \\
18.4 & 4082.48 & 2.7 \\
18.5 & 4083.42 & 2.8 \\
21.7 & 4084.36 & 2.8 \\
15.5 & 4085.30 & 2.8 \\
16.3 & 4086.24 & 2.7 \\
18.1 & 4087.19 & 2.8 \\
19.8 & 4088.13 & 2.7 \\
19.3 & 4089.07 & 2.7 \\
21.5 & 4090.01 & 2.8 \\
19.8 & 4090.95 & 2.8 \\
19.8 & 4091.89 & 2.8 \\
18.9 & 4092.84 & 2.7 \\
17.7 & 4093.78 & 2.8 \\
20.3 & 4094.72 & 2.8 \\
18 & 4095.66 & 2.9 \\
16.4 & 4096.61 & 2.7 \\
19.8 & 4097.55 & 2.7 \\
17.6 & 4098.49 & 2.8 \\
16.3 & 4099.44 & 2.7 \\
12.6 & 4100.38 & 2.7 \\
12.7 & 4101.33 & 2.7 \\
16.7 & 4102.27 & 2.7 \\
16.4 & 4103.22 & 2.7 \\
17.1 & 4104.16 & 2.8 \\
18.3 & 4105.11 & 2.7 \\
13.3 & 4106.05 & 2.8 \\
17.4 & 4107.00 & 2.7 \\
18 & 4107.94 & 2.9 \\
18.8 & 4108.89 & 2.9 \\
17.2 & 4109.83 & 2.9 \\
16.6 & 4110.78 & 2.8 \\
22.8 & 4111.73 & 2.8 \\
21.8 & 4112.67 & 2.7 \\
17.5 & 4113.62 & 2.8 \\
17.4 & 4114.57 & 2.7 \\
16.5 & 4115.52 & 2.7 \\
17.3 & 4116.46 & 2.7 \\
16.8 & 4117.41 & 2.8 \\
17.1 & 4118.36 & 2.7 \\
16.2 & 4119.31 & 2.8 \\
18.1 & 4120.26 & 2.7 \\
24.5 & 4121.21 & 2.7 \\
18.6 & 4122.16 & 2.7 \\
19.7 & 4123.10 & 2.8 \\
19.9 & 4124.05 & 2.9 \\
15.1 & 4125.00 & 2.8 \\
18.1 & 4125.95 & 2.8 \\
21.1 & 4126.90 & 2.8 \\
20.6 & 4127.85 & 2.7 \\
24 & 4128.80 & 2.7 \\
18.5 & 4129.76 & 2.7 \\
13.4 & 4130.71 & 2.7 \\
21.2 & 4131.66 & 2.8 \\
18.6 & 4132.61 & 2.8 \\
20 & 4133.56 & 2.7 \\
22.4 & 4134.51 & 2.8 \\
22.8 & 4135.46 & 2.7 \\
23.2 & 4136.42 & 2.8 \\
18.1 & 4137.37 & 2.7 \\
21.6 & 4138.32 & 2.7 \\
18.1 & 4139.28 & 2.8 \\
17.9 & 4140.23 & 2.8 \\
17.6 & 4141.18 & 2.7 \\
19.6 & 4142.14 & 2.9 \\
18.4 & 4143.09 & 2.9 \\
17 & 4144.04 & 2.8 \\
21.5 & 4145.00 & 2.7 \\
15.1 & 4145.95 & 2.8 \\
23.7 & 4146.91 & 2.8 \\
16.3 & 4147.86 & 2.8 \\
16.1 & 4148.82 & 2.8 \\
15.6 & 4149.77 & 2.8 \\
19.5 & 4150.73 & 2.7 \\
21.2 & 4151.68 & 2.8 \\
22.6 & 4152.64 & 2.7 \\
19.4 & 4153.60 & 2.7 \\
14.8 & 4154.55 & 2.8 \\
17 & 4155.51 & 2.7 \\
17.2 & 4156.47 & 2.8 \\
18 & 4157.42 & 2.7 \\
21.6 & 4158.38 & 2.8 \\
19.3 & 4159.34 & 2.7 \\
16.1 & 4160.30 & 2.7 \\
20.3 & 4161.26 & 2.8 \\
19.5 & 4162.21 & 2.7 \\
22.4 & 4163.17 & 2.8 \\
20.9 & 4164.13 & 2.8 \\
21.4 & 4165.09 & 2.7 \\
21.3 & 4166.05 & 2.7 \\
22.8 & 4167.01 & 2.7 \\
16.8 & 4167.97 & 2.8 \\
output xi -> 4121.21 angstrom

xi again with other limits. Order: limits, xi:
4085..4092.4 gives 4090.01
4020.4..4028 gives 4026.47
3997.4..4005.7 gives 4003.36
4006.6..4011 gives 4010.74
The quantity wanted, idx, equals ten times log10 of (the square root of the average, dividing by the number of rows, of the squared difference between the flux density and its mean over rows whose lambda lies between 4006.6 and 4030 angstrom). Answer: 4.22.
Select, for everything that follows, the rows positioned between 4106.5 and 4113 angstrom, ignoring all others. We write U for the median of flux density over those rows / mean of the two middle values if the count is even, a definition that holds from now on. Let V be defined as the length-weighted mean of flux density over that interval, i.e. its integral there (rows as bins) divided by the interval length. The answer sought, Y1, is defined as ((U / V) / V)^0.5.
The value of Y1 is 0.225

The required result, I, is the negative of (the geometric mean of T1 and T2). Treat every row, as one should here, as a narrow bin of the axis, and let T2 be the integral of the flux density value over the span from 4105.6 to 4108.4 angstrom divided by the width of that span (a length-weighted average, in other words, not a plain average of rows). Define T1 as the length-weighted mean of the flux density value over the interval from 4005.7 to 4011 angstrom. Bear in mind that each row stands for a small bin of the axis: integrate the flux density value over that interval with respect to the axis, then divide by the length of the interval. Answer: -16.6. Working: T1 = 17.1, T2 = 16.3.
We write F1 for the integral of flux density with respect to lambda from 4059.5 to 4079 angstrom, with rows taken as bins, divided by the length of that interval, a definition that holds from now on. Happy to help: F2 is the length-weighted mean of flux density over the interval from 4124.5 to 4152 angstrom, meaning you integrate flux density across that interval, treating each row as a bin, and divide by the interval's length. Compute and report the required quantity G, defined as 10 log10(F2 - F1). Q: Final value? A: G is 0.4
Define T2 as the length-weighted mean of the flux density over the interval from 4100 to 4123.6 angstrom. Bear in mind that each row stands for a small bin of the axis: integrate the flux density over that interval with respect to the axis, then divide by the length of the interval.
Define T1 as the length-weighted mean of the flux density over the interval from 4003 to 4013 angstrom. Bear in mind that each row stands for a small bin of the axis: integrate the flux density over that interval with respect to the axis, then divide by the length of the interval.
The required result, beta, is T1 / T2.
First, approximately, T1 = 17.1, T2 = 17.6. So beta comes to 0.97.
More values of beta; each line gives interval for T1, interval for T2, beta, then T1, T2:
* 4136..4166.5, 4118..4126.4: 1.03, 19.1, 18.6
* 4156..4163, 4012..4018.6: 0.97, 19.0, 19.6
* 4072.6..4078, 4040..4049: 0.90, 17.1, 19.1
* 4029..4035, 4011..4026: 0.95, 18.4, 19.4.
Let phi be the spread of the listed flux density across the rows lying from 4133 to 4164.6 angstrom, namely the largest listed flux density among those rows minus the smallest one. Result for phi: 8.9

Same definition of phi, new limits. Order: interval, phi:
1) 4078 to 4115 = 10.3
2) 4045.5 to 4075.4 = 8.0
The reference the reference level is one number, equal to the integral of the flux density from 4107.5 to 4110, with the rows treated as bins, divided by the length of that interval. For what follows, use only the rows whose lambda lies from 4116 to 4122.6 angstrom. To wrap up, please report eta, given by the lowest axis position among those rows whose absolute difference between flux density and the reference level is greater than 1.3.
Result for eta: 4117.41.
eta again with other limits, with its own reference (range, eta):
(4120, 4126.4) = 4121.21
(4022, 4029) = 4022.76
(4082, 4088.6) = 4084.36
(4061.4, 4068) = 4063.73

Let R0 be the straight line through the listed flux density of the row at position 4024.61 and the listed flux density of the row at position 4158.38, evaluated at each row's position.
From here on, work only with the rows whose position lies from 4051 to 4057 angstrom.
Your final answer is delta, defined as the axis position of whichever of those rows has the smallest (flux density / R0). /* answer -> 4054.38 angstrom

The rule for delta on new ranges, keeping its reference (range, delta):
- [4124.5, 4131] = 4130.71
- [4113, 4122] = 4119.31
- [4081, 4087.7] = 4085.30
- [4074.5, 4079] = 4075.91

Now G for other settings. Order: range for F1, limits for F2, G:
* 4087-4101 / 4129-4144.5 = 0.1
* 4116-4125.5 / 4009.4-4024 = -0.5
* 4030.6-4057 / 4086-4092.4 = -3.5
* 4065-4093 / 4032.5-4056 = -3.3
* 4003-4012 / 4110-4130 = 3.4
